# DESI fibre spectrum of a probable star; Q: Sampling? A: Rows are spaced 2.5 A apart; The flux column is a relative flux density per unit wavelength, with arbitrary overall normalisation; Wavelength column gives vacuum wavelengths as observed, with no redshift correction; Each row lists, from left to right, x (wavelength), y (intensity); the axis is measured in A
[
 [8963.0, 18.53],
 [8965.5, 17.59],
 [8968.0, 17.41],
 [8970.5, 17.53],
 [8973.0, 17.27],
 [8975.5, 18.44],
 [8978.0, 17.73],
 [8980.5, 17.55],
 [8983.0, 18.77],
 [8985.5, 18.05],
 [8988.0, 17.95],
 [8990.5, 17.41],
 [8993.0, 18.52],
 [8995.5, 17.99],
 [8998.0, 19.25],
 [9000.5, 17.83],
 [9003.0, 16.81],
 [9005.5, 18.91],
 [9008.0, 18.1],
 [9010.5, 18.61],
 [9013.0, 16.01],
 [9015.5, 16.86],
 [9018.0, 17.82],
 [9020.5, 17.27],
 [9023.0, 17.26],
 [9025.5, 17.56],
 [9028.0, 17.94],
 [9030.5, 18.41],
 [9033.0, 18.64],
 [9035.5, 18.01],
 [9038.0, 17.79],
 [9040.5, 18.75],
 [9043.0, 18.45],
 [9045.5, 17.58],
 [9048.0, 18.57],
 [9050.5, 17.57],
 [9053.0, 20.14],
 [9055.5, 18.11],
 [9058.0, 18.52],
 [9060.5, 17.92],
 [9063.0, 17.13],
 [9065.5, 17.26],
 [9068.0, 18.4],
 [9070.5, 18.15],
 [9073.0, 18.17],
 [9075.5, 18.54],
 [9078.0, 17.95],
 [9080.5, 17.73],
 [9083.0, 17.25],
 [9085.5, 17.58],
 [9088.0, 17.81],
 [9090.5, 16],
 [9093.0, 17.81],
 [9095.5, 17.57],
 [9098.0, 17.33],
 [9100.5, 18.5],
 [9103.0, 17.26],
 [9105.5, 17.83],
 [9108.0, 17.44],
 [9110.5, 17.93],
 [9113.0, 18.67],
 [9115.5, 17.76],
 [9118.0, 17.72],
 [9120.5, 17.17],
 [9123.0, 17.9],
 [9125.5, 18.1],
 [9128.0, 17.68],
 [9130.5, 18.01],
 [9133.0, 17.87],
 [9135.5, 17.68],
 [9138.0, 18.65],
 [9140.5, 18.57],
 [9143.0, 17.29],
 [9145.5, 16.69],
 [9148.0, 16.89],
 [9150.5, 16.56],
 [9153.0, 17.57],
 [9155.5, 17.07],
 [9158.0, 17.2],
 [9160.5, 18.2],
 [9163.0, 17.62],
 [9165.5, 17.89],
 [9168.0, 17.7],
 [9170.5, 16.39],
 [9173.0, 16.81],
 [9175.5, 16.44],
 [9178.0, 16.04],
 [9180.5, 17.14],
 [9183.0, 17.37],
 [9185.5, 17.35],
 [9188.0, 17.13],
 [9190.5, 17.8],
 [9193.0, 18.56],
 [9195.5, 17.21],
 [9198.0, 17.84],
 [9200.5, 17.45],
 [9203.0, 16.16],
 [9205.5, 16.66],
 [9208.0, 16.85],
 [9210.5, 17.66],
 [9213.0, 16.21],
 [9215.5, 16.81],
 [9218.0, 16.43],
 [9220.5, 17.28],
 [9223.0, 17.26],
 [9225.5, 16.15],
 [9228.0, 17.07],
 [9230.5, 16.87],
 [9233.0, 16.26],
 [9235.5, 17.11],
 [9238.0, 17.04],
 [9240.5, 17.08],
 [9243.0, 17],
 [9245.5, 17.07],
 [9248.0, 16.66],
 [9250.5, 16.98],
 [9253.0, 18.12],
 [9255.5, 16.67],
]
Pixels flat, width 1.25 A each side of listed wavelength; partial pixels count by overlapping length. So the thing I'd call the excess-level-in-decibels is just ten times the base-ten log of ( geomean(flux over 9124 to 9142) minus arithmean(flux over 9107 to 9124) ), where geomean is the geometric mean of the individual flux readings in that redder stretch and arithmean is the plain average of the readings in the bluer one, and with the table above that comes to -5.6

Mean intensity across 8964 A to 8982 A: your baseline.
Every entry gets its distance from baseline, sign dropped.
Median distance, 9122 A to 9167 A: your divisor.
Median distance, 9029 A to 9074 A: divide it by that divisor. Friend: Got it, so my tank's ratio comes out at 1.28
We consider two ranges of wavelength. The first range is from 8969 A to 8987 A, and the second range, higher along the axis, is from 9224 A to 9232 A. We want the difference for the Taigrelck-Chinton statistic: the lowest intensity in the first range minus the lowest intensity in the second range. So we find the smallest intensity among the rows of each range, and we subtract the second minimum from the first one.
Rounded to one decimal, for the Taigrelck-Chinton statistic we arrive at 1.1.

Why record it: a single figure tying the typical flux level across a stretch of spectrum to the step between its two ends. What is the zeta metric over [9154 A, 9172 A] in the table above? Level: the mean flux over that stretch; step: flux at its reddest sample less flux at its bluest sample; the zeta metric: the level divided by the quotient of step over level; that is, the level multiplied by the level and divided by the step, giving -447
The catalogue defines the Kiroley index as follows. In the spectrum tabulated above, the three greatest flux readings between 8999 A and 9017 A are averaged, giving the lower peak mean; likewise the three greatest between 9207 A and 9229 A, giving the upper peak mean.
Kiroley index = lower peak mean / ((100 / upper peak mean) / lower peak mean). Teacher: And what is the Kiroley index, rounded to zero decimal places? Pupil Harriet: 60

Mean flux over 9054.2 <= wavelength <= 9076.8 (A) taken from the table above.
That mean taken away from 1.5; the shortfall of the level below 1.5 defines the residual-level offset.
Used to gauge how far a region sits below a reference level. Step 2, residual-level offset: -16.5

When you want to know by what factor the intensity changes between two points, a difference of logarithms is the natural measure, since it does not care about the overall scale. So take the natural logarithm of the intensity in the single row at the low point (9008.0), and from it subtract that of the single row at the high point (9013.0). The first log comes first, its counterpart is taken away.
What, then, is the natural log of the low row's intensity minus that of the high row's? 0.12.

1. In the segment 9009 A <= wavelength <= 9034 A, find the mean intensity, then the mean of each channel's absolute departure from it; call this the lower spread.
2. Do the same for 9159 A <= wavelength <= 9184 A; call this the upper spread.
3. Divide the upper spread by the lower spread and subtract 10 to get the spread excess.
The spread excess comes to -9.1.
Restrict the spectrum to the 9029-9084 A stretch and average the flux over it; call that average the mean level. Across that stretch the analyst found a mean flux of 18.1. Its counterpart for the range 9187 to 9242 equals 17.0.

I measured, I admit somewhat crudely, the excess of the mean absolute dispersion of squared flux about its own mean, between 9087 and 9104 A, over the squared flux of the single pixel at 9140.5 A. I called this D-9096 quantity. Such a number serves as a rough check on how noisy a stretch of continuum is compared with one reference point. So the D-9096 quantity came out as -327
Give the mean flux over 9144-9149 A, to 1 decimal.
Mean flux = 16.8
